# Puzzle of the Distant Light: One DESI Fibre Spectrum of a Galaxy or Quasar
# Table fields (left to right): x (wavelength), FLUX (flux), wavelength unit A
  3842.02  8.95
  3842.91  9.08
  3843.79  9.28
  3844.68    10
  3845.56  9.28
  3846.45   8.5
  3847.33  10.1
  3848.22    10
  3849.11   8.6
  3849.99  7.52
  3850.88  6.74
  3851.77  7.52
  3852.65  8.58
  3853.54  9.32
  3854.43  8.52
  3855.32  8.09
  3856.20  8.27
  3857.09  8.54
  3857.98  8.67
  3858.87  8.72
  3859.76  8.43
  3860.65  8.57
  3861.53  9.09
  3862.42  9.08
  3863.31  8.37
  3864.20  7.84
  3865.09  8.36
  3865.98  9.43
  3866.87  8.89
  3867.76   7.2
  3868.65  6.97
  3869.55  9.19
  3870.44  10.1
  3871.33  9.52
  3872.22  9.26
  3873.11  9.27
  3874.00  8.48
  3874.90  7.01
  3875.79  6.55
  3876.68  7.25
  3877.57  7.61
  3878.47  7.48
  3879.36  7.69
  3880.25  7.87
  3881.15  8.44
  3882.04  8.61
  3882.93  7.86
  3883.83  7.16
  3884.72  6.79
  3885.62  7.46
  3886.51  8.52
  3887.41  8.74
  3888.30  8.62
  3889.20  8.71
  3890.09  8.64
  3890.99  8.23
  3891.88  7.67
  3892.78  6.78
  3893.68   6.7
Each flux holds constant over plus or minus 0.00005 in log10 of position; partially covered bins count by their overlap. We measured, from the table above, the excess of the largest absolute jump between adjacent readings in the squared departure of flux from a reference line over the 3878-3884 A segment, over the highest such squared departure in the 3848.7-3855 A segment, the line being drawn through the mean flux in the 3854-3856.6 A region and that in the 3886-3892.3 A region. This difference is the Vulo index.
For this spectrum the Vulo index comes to -1.1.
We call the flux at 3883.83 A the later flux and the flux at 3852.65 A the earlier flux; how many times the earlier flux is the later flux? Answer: 0.83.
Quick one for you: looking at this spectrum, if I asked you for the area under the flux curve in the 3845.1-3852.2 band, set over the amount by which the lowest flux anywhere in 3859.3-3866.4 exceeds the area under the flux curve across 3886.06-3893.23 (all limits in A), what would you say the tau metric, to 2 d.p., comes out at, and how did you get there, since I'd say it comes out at -1.18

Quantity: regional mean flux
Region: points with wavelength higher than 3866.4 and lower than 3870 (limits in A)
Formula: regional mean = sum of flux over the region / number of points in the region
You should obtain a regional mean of 8.1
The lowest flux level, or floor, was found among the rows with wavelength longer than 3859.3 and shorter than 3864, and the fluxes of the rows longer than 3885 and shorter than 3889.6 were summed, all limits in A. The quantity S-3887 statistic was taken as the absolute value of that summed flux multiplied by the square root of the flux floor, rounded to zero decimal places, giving 122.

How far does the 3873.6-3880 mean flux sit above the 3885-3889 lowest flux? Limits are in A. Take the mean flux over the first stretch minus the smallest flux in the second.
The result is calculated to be 0.0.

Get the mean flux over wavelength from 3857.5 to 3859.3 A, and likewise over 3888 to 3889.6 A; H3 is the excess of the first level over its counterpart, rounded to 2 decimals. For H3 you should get 0.03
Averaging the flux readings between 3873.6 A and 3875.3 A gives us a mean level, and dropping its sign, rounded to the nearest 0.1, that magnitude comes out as 7.7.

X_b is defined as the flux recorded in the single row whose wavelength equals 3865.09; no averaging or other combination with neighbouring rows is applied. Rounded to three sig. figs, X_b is 8.36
